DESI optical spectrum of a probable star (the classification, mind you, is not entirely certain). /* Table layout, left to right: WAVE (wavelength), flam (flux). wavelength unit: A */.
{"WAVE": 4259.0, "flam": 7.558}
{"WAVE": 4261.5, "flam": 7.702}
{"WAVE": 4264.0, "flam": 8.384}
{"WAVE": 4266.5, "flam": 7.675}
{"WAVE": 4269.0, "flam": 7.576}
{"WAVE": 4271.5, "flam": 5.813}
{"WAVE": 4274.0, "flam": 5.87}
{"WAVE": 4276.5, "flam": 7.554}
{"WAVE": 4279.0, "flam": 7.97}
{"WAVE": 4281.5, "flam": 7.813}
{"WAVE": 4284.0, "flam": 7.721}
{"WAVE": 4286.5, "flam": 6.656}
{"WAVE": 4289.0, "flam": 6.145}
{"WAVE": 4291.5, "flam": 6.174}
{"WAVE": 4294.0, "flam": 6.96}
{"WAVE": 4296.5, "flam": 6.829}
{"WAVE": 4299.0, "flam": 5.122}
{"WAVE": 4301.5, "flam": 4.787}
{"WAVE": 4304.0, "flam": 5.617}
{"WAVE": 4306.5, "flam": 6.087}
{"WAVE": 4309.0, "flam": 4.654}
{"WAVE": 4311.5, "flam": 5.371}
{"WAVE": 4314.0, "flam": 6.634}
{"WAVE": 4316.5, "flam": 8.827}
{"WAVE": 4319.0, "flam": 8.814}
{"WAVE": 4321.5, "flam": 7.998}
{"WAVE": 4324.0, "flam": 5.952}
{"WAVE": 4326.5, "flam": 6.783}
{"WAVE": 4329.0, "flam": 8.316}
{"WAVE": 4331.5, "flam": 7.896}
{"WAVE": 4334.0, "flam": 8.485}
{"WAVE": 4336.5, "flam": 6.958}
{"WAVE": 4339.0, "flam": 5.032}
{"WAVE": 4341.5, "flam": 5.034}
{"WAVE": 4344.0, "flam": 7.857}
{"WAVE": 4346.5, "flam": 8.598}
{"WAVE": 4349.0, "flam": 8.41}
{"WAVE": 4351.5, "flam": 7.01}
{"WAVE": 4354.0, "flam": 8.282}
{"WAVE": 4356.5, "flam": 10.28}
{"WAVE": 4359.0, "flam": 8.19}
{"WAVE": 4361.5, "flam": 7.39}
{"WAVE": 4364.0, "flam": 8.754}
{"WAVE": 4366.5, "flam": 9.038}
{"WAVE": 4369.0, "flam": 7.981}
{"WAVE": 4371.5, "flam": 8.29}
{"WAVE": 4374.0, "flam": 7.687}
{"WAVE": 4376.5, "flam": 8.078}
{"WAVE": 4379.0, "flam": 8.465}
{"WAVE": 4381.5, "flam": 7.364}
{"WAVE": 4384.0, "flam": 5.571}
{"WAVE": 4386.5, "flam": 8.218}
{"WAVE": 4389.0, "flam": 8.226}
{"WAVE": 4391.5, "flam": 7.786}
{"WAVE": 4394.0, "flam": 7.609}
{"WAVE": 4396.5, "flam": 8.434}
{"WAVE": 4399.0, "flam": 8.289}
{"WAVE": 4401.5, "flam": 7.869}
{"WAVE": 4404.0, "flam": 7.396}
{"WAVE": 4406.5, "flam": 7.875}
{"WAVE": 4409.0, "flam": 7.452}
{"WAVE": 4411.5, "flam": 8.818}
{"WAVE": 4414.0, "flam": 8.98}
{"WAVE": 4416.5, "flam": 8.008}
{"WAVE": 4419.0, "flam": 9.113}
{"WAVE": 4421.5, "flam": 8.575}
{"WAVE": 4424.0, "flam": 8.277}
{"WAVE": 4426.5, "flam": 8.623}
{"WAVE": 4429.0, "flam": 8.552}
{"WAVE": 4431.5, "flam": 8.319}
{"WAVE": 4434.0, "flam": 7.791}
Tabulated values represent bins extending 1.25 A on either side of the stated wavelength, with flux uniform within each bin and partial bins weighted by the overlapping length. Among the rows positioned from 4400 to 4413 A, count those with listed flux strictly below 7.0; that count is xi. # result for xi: 0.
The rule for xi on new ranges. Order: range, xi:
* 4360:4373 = 0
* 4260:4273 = 1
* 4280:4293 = 3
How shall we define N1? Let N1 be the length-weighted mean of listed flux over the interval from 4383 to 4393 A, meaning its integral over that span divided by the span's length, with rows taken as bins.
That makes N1 7.50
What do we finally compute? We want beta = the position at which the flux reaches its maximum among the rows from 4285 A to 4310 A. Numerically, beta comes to 4294.0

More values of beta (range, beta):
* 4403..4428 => 4419.0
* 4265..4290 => 4279.0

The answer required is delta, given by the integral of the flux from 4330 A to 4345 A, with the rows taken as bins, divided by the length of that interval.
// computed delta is 6.9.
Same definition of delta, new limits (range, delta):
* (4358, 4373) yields 8.3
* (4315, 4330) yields 7.8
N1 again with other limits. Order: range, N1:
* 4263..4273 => 7.30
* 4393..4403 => 8.04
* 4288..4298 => 6.50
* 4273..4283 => 7.35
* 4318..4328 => 7.37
